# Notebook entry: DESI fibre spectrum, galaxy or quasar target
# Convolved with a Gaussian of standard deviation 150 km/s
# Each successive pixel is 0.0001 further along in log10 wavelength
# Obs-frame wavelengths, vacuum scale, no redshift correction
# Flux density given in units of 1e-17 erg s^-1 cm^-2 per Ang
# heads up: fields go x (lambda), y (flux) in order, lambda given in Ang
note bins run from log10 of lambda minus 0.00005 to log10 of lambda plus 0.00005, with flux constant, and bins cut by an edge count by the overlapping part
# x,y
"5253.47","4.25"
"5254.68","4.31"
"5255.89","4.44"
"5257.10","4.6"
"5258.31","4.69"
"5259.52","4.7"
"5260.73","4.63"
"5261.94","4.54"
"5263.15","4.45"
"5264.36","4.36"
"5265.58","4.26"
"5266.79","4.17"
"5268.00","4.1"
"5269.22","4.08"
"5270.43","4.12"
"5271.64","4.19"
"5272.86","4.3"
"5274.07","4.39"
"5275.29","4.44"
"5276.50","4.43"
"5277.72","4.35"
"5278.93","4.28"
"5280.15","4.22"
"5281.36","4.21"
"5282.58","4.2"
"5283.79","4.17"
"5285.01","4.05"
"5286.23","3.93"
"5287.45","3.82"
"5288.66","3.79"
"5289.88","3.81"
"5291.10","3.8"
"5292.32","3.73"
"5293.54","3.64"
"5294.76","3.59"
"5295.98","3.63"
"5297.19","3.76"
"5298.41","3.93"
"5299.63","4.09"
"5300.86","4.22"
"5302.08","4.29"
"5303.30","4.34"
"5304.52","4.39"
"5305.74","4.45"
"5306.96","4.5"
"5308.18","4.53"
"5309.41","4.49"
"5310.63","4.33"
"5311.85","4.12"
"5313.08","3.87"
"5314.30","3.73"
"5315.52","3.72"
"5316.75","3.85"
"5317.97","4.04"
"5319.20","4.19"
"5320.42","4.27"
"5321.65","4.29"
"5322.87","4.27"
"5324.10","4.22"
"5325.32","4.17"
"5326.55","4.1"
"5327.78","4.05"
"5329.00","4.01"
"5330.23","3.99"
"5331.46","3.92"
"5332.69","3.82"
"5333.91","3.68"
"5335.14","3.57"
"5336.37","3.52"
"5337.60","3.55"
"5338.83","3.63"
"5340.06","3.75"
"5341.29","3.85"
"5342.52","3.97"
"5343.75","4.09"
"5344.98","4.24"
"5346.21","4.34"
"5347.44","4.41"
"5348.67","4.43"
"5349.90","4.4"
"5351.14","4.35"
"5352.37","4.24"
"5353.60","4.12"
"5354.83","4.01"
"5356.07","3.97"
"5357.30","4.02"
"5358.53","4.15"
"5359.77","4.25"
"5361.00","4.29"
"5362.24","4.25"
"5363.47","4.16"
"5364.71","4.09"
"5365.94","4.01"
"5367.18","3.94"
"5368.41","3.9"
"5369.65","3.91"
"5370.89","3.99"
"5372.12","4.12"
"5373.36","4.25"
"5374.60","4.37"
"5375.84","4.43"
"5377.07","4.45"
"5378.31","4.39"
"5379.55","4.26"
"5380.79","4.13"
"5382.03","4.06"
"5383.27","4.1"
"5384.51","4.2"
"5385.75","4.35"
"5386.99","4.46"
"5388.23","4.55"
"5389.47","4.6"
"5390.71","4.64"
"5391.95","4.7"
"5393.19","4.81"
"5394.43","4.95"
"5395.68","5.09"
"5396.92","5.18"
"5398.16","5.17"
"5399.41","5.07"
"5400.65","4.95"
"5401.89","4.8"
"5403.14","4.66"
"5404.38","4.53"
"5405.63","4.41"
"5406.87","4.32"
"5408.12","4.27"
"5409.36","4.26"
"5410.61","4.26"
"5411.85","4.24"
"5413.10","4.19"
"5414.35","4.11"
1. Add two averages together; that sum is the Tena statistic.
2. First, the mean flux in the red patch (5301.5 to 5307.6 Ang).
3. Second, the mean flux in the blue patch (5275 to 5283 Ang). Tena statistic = 8.70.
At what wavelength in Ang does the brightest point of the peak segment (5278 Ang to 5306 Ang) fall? 5305.74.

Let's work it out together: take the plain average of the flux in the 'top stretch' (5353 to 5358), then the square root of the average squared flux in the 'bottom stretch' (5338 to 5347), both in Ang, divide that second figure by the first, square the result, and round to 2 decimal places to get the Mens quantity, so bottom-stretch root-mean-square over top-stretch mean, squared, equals 0.98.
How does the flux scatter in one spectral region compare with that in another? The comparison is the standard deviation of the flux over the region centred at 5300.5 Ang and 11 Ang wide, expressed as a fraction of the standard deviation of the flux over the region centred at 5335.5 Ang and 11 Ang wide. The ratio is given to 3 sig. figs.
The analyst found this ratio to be 1.73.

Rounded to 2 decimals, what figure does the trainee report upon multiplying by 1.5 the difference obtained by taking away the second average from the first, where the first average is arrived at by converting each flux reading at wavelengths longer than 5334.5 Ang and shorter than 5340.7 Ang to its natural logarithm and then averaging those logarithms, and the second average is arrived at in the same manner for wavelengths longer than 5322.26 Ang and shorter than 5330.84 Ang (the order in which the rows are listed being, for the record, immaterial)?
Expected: -0.20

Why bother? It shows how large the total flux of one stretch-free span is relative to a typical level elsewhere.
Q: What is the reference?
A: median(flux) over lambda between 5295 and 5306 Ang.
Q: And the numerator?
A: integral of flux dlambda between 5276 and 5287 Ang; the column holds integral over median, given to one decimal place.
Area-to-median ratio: 10.9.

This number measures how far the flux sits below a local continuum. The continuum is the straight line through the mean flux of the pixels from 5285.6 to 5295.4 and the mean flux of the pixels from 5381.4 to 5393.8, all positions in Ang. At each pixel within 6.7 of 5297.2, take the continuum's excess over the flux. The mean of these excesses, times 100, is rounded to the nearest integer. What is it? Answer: -10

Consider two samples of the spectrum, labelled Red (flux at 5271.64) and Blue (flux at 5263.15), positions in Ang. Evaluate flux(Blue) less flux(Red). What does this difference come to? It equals 0.26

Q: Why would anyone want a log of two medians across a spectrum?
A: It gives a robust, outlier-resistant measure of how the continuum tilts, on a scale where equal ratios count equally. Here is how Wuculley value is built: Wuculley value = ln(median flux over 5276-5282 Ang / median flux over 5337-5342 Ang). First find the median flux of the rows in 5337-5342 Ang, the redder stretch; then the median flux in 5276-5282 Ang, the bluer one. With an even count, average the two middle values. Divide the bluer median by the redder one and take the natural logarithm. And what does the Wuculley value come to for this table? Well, 0.15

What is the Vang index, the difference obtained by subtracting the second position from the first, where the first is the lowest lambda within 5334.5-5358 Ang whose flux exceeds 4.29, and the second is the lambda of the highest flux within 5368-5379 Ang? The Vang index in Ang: -30.9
